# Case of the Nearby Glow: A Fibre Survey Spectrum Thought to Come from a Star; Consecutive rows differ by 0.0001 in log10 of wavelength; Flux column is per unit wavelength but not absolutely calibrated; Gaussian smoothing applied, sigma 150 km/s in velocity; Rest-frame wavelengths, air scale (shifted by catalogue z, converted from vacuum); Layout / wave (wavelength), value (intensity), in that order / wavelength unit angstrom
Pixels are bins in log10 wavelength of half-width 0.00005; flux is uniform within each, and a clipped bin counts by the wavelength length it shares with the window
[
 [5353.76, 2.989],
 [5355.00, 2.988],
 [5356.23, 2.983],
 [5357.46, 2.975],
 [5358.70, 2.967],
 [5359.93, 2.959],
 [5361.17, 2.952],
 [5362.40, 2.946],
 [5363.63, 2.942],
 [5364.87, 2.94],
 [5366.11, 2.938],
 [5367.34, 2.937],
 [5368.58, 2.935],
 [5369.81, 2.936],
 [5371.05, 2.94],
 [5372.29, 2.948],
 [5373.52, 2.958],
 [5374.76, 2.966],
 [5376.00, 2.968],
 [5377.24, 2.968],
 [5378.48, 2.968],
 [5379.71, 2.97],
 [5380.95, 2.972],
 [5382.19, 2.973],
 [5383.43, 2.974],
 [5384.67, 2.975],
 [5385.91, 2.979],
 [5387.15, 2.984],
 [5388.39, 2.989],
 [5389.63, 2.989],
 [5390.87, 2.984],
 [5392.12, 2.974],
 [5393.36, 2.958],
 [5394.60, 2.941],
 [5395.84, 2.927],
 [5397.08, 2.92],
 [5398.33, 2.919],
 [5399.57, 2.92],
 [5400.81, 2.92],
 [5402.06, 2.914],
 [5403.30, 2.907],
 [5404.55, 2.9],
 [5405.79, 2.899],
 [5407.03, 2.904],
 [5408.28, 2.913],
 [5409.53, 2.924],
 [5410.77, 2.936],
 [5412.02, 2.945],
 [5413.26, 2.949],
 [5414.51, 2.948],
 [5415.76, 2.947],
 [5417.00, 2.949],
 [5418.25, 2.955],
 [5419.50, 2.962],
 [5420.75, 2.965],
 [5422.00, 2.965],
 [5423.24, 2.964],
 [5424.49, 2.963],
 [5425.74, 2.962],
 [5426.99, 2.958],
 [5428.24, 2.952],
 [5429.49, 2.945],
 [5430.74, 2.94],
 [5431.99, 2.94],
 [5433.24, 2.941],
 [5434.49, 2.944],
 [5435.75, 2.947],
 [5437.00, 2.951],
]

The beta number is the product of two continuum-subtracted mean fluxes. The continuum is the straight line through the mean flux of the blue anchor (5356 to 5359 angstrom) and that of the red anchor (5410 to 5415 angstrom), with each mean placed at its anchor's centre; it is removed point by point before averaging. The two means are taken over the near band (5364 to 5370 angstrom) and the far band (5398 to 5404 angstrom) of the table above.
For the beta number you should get 0.0011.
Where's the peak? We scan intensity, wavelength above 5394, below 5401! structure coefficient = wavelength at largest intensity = 5394.60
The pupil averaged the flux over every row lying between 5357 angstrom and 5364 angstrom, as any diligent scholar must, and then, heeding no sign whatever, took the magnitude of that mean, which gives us 2.96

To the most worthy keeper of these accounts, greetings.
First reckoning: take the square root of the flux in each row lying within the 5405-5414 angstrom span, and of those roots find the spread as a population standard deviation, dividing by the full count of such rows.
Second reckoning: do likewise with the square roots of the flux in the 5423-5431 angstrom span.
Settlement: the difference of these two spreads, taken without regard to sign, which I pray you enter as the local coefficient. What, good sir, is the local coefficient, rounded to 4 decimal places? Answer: 0.0028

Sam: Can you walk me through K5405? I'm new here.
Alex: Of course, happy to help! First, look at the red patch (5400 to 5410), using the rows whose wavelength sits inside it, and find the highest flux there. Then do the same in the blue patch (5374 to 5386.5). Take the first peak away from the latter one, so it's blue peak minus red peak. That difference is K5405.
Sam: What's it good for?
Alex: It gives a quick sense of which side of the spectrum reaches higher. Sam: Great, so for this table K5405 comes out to 0.055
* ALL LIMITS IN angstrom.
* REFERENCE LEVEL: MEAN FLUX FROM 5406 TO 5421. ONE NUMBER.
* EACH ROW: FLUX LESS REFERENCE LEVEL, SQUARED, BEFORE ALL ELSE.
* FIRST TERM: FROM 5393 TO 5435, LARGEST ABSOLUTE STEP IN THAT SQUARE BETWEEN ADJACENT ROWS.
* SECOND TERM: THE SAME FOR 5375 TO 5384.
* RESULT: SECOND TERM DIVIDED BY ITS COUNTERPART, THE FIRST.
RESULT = 0.2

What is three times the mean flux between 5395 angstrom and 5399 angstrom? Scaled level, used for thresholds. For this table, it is 8.77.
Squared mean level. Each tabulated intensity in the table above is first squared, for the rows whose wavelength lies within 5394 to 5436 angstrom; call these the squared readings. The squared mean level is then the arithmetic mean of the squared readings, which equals 8.63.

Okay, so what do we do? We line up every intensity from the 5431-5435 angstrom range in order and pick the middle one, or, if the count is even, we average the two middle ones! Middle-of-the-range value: 2.94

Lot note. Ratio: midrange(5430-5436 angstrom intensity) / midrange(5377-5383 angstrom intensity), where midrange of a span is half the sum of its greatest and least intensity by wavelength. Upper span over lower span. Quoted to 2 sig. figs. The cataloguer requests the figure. 0.99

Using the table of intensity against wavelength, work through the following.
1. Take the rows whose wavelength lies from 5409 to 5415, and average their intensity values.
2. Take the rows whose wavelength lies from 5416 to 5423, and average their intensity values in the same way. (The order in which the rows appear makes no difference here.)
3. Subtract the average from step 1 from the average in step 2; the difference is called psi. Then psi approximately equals 0.019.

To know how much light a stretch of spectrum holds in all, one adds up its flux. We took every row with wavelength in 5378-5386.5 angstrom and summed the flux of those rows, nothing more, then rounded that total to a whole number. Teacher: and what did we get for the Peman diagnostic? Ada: 21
